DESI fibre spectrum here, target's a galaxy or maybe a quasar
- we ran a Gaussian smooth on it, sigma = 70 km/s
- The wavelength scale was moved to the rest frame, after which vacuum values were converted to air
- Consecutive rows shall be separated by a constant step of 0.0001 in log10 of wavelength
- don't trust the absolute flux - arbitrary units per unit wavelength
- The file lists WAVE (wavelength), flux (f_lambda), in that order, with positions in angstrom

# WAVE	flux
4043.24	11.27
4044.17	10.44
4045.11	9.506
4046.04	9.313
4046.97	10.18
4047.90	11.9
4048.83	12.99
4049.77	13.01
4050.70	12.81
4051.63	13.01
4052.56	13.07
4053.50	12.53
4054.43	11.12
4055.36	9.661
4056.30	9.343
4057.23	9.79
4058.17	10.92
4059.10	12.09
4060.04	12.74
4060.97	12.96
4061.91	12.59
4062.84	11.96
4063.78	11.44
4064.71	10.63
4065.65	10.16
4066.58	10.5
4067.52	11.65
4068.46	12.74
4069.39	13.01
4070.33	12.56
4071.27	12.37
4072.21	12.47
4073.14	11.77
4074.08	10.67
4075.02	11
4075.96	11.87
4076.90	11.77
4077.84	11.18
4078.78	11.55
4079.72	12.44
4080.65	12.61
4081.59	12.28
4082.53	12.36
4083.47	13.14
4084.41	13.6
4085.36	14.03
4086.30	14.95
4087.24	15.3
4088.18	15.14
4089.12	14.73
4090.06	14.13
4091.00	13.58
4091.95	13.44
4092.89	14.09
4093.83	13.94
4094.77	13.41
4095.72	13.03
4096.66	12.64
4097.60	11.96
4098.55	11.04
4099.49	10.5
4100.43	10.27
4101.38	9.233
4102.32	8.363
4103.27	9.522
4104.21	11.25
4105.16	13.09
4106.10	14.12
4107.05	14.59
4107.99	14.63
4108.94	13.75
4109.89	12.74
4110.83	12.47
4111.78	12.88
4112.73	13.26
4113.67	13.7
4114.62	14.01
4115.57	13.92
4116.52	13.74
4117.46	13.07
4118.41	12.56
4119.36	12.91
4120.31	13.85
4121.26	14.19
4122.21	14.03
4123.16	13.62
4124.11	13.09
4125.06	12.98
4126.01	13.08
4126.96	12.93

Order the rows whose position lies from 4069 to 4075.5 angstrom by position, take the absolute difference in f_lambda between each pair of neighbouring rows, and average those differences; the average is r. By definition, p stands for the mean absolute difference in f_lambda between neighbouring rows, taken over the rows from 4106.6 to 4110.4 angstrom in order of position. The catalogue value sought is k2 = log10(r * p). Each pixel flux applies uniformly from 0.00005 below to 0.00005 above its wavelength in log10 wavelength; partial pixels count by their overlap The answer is -0.51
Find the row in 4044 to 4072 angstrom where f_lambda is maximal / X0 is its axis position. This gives 4052.56 angstrom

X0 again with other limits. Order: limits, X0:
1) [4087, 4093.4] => 4087.24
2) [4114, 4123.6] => 4121.26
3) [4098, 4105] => 4104.21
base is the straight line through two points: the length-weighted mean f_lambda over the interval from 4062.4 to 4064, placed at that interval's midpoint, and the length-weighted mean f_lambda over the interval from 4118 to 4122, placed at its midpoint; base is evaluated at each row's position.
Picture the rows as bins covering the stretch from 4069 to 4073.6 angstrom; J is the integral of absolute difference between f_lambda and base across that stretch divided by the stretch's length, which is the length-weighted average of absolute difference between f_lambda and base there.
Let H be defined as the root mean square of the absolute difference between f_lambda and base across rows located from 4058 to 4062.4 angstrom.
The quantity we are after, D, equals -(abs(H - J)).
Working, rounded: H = 1.0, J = 0.57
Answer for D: -0.4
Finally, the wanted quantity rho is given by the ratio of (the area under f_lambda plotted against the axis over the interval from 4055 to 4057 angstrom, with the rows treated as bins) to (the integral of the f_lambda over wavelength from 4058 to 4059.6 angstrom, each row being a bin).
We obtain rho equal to 1.0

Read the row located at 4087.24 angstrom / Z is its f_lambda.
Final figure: 15.3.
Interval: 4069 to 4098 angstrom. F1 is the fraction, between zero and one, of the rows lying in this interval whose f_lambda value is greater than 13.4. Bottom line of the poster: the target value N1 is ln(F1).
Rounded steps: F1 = 0.39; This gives -0.95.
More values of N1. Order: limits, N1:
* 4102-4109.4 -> -0.69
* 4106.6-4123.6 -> -0.49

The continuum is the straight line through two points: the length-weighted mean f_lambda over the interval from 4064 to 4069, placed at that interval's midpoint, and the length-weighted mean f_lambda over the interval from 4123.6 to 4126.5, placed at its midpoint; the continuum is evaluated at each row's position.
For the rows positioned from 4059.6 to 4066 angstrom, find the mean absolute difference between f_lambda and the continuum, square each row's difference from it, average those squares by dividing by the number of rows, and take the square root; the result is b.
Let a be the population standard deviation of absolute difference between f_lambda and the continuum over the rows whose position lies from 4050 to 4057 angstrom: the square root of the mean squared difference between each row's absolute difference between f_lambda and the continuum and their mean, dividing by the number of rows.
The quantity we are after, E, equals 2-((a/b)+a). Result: 0.2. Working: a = 0.7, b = 0.57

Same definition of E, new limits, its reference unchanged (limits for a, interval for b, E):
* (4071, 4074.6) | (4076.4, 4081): 0.9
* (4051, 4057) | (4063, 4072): -0.2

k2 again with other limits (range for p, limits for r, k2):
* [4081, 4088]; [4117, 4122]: -0.57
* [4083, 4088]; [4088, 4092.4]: -0.64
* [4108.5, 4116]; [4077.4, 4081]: -0.70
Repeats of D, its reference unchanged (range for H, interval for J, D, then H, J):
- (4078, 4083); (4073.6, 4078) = -0.4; 0.3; 0.78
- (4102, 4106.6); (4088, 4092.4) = -1.1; 2.7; 1.63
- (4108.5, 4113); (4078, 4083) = -0.2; 0.5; 0.31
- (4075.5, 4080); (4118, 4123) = 0.0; 0.6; 0.57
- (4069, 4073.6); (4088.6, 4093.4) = -0.8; 0.7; 1.46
